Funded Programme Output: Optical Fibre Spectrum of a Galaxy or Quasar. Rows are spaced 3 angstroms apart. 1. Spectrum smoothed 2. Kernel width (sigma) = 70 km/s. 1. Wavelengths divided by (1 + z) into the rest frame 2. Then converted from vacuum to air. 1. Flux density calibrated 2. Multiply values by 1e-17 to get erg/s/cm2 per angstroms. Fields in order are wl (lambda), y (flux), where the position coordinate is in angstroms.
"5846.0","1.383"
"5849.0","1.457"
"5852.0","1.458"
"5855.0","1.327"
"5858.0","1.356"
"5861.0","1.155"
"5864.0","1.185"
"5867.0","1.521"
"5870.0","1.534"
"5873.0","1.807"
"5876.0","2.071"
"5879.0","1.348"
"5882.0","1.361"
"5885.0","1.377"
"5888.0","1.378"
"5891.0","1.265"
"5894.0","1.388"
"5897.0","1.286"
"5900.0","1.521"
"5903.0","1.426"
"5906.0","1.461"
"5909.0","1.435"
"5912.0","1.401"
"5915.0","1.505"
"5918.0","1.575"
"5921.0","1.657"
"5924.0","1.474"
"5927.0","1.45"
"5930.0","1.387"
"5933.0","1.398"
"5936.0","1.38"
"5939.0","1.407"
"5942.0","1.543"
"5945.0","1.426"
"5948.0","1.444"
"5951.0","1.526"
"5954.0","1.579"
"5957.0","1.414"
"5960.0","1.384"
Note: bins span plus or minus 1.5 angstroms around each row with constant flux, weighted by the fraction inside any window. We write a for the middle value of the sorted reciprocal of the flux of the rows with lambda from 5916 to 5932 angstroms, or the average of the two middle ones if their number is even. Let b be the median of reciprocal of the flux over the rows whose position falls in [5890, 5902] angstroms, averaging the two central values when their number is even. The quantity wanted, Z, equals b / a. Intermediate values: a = 0.678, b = 0.75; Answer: 1.10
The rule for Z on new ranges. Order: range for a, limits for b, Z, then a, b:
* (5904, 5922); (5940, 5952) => 1.00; 0.674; 0.67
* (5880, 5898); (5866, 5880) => 0.89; 0.730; 0.65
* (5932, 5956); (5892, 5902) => 1.03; 0.697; 0.72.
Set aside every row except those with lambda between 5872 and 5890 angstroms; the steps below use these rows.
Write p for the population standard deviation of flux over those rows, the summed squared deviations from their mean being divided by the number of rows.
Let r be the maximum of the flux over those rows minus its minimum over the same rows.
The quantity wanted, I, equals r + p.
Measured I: 1.00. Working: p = 0.28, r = 0.72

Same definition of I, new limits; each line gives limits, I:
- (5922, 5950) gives 0.21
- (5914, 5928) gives 0.28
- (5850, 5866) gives 0.42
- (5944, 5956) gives 0.21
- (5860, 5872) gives 0.56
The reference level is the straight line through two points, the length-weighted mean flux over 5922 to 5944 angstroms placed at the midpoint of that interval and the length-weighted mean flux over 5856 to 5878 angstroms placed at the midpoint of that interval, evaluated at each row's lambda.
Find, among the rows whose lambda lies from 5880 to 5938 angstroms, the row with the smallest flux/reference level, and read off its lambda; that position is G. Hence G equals 5891.0 angstroms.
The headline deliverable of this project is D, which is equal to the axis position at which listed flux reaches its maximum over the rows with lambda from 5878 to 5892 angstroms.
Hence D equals 5888.0 angstroms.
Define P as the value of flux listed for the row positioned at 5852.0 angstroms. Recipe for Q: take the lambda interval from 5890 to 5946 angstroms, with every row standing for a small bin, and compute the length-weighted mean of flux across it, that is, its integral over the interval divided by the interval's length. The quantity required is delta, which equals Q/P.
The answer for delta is 0.99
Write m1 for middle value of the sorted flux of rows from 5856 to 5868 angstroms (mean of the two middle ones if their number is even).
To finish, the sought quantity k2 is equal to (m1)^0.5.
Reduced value 1.127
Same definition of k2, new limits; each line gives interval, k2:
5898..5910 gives 1.203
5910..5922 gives 1.241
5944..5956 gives 1.219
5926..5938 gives 1.180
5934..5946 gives 1.190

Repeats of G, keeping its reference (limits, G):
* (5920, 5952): 5936.0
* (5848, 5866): 5861.0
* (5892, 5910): 5897.0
